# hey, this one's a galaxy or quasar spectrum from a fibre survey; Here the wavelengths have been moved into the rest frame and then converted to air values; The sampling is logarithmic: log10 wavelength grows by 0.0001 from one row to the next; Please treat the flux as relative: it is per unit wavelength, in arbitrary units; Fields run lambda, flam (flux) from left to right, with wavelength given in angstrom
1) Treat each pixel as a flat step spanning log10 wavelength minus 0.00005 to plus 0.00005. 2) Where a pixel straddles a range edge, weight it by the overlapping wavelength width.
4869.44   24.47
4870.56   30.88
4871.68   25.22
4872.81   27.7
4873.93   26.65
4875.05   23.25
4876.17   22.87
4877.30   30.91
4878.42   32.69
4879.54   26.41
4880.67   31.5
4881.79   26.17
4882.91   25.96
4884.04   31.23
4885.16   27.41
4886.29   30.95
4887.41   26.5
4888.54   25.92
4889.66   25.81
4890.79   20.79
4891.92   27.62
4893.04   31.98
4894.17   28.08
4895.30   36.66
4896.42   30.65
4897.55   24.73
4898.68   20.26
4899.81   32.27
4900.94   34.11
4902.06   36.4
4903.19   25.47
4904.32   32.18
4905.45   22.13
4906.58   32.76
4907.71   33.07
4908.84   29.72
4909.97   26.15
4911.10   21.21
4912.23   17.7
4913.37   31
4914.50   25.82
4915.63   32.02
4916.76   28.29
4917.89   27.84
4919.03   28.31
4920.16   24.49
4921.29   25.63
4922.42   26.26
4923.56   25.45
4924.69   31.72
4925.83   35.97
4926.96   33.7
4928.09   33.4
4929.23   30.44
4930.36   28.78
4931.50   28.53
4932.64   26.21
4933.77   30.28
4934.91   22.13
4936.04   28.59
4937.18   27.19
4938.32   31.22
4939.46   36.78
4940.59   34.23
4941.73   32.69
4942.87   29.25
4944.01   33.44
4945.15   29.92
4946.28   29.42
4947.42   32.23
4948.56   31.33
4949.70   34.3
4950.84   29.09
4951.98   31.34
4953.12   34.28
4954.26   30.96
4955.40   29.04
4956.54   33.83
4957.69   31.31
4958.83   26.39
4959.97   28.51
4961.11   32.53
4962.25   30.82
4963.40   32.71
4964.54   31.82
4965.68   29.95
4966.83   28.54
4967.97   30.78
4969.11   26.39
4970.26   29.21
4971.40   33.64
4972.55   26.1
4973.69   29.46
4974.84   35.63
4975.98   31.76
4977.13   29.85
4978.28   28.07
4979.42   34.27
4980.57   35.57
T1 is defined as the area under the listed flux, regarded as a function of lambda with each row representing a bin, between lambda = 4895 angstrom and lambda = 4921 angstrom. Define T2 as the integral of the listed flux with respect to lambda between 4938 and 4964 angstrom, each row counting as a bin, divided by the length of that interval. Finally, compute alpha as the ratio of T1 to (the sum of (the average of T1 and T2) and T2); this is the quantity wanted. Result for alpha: 1.77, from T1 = 736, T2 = 31.6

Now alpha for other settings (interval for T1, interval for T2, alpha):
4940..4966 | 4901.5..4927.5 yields 1.81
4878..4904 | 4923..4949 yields 1.78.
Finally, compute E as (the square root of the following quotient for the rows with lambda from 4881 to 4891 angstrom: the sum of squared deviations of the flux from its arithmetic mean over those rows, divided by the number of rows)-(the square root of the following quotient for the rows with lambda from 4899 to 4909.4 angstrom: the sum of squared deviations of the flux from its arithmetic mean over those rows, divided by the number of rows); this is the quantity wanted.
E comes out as -1.3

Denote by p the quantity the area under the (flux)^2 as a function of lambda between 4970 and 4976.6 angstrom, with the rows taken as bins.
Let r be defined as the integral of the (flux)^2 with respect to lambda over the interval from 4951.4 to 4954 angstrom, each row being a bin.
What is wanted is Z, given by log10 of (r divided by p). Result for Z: -0.37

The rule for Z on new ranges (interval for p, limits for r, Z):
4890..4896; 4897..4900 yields -0.43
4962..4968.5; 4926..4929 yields -0.26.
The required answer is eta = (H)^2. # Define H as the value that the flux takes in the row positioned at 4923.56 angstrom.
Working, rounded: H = 25.45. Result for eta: 648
